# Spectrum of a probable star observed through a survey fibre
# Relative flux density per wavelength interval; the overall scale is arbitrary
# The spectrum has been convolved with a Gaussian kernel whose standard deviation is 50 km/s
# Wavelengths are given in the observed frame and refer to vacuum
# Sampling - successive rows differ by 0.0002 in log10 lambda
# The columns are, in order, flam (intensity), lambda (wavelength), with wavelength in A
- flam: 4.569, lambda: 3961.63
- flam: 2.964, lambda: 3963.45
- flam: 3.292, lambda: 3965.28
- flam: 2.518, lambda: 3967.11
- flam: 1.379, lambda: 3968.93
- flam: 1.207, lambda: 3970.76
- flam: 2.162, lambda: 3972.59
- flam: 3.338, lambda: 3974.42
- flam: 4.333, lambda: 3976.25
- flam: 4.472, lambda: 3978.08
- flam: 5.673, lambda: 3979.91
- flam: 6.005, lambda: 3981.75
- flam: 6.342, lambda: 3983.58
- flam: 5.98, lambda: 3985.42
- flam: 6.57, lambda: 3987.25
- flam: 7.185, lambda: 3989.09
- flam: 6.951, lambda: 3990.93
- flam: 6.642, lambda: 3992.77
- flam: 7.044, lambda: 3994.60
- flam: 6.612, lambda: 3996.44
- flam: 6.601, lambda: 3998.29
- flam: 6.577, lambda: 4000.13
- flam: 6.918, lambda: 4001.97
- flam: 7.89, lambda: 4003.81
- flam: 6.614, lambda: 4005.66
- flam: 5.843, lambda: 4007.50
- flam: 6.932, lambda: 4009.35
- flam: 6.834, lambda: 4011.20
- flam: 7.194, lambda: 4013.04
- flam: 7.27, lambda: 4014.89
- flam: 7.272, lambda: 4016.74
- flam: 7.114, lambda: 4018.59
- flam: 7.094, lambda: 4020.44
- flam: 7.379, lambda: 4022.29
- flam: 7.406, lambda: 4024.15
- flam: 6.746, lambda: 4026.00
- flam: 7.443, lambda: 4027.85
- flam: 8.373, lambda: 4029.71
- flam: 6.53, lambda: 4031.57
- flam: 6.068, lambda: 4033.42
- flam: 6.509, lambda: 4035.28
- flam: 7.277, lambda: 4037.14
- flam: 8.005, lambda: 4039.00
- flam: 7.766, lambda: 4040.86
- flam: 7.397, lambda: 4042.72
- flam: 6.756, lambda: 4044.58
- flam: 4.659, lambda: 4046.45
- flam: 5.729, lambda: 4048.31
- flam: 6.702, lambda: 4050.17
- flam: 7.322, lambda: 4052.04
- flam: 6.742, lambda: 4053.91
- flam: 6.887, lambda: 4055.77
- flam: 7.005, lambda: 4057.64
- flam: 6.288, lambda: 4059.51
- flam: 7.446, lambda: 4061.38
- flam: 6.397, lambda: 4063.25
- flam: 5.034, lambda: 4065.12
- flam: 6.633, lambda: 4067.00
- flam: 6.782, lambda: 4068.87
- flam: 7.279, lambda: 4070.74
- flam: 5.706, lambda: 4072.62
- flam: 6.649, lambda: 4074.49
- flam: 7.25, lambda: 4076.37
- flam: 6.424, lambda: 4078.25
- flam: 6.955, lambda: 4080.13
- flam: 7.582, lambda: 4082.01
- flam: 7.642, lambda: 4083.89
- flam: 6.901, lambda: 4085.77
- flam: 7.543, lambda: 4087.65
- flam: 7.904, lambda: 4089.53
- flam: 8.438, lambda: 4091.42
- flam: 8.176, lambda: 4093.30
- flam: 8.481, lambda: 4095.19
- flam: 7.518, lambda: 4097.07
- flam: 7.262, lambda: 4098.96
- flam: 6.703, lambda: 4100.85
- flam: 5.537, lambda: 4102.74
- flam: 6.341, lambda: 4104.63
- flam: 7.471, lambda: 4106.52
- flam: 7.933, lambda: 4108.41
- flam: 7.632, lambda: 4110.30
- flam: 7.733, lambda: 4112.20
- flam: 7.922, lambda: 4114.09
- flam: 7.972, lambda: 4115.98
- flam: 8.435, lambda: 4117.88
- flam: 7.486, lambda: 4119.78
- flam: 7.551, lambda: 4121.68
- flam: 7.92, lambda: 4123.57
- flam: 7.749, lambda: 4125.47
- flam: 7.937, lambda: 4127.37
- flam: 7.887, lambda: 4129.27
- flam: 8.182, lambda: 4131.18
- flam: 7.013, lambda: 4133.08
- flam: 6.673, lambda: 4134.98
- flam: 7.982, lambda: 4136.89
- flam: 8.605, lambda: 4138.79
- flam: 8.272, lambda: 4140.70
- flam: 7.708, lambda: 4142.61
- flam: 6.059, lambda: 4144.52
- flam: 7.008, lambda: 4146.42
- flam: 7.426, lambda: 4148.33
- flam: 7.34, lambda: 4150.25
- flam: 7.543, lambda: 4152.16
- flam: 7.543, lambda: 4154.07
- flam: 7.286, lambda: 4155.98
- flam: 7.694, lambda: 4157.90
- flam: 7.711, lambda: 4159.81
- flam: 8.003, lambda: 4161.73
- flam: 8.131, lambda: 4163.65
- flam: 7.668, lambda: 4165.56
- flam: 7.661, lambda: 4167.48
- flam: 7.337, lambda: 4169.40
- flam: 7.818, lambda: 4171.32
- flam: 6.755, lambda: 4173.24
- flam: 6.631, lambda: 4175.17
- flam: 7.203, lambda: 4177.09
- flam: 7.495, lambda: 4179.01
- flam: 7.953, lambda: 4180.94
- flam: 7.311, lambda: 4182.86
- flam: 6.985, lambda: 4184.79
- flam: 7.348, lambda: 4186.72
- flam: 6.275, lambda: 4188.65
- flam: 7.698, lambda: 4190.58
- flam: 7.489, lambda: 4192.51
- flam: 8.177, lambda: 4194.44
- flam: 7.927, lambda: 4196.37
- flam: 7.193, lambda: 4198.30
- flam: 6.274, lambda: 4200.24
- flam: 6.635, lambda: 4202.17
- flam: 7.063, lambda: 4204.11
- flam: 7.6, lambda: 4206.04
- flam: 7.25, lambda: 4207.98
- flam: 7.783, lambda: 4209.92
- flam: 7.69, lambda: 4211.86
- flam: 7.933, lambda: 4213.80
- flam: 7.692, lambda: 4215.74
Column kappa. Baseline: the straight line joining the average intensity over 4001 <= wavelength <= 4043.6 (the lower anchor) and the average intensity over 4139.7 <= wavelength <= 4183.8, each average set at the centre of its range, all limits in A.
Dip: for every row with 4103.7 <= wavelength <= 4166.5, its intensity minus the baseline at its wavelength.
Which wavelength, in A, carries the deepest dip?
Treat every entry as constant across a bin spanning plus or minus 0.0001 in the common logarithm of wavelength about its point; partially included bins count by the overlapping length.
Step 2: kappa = 4144.52 A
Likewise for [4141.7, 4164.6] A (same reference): 4144.52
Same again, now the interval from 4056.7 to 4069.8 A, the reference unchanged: 4065.12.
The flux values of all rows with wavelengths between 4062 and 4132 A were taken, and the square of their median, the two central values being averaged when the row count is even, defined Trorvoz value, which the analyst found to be 57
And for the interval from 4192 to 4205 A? 52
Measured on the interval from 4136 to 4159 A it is 57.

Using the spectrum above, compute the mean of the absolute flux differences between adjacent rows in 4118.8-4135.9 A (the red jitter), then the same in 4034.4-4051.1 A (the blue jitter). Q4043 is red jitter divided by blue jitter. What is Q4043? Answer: 0.38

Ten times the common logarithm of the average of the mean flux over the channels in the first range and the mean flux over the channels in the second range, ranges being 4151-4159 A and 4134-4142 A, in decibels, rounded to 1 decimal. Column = 8.9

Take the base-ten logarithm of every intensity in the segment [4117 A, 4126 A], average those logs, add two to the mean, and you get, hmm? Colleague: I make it 2.893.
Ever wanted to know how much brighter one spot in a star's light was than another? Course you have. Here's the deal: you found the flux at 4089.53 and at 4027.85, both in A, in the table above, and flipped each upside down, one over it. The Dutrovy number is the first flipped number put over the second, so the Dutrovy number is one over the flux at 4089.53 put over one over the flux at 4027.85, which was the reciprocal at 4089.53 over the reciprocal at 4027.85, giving 0.94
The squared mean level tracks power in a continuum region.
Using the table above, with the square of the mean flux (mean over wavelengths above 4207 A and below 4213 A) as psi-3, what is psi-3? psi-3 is 57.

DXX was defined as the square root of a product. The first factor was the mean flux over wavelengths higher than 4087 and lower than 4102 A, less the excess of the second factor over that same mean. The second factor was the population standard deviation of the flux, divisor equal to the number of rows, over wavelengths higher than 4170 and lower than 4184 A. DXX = 2.6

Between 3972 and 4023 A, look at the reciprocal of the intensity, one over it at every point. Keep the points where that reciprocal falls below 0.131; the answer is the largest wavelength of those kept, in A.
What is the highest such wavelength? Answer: 4003.81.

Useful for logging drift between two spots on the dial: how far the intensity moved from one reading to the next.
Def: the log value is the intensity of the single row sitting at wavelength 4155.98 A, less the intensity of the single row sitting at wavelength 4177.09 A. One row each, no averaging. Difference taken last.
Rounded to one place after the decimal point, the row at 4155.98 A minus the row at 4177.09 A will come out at 0.1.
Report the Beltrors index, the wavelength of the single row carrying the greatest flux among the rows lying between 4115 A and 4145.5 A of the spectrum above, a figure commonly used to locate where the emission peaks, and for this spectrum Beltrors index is 4138.79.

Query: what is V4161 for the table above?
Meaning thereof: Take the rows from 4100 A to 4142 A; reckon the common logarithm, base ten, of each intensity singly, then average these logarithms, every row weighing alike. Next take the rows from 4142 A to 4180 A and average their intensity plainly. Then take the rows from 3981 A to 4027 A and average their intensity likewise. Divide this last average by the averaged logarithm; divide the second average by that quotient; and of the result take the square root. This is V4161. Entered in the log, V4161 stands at 0.97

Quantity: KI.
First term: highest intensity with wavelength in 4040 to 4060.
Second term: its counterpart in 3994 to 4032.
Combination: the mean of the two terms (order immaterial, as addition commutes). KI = 8.07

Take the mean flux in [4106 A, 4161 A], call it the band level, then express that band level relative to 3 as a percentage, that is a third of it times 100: 255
